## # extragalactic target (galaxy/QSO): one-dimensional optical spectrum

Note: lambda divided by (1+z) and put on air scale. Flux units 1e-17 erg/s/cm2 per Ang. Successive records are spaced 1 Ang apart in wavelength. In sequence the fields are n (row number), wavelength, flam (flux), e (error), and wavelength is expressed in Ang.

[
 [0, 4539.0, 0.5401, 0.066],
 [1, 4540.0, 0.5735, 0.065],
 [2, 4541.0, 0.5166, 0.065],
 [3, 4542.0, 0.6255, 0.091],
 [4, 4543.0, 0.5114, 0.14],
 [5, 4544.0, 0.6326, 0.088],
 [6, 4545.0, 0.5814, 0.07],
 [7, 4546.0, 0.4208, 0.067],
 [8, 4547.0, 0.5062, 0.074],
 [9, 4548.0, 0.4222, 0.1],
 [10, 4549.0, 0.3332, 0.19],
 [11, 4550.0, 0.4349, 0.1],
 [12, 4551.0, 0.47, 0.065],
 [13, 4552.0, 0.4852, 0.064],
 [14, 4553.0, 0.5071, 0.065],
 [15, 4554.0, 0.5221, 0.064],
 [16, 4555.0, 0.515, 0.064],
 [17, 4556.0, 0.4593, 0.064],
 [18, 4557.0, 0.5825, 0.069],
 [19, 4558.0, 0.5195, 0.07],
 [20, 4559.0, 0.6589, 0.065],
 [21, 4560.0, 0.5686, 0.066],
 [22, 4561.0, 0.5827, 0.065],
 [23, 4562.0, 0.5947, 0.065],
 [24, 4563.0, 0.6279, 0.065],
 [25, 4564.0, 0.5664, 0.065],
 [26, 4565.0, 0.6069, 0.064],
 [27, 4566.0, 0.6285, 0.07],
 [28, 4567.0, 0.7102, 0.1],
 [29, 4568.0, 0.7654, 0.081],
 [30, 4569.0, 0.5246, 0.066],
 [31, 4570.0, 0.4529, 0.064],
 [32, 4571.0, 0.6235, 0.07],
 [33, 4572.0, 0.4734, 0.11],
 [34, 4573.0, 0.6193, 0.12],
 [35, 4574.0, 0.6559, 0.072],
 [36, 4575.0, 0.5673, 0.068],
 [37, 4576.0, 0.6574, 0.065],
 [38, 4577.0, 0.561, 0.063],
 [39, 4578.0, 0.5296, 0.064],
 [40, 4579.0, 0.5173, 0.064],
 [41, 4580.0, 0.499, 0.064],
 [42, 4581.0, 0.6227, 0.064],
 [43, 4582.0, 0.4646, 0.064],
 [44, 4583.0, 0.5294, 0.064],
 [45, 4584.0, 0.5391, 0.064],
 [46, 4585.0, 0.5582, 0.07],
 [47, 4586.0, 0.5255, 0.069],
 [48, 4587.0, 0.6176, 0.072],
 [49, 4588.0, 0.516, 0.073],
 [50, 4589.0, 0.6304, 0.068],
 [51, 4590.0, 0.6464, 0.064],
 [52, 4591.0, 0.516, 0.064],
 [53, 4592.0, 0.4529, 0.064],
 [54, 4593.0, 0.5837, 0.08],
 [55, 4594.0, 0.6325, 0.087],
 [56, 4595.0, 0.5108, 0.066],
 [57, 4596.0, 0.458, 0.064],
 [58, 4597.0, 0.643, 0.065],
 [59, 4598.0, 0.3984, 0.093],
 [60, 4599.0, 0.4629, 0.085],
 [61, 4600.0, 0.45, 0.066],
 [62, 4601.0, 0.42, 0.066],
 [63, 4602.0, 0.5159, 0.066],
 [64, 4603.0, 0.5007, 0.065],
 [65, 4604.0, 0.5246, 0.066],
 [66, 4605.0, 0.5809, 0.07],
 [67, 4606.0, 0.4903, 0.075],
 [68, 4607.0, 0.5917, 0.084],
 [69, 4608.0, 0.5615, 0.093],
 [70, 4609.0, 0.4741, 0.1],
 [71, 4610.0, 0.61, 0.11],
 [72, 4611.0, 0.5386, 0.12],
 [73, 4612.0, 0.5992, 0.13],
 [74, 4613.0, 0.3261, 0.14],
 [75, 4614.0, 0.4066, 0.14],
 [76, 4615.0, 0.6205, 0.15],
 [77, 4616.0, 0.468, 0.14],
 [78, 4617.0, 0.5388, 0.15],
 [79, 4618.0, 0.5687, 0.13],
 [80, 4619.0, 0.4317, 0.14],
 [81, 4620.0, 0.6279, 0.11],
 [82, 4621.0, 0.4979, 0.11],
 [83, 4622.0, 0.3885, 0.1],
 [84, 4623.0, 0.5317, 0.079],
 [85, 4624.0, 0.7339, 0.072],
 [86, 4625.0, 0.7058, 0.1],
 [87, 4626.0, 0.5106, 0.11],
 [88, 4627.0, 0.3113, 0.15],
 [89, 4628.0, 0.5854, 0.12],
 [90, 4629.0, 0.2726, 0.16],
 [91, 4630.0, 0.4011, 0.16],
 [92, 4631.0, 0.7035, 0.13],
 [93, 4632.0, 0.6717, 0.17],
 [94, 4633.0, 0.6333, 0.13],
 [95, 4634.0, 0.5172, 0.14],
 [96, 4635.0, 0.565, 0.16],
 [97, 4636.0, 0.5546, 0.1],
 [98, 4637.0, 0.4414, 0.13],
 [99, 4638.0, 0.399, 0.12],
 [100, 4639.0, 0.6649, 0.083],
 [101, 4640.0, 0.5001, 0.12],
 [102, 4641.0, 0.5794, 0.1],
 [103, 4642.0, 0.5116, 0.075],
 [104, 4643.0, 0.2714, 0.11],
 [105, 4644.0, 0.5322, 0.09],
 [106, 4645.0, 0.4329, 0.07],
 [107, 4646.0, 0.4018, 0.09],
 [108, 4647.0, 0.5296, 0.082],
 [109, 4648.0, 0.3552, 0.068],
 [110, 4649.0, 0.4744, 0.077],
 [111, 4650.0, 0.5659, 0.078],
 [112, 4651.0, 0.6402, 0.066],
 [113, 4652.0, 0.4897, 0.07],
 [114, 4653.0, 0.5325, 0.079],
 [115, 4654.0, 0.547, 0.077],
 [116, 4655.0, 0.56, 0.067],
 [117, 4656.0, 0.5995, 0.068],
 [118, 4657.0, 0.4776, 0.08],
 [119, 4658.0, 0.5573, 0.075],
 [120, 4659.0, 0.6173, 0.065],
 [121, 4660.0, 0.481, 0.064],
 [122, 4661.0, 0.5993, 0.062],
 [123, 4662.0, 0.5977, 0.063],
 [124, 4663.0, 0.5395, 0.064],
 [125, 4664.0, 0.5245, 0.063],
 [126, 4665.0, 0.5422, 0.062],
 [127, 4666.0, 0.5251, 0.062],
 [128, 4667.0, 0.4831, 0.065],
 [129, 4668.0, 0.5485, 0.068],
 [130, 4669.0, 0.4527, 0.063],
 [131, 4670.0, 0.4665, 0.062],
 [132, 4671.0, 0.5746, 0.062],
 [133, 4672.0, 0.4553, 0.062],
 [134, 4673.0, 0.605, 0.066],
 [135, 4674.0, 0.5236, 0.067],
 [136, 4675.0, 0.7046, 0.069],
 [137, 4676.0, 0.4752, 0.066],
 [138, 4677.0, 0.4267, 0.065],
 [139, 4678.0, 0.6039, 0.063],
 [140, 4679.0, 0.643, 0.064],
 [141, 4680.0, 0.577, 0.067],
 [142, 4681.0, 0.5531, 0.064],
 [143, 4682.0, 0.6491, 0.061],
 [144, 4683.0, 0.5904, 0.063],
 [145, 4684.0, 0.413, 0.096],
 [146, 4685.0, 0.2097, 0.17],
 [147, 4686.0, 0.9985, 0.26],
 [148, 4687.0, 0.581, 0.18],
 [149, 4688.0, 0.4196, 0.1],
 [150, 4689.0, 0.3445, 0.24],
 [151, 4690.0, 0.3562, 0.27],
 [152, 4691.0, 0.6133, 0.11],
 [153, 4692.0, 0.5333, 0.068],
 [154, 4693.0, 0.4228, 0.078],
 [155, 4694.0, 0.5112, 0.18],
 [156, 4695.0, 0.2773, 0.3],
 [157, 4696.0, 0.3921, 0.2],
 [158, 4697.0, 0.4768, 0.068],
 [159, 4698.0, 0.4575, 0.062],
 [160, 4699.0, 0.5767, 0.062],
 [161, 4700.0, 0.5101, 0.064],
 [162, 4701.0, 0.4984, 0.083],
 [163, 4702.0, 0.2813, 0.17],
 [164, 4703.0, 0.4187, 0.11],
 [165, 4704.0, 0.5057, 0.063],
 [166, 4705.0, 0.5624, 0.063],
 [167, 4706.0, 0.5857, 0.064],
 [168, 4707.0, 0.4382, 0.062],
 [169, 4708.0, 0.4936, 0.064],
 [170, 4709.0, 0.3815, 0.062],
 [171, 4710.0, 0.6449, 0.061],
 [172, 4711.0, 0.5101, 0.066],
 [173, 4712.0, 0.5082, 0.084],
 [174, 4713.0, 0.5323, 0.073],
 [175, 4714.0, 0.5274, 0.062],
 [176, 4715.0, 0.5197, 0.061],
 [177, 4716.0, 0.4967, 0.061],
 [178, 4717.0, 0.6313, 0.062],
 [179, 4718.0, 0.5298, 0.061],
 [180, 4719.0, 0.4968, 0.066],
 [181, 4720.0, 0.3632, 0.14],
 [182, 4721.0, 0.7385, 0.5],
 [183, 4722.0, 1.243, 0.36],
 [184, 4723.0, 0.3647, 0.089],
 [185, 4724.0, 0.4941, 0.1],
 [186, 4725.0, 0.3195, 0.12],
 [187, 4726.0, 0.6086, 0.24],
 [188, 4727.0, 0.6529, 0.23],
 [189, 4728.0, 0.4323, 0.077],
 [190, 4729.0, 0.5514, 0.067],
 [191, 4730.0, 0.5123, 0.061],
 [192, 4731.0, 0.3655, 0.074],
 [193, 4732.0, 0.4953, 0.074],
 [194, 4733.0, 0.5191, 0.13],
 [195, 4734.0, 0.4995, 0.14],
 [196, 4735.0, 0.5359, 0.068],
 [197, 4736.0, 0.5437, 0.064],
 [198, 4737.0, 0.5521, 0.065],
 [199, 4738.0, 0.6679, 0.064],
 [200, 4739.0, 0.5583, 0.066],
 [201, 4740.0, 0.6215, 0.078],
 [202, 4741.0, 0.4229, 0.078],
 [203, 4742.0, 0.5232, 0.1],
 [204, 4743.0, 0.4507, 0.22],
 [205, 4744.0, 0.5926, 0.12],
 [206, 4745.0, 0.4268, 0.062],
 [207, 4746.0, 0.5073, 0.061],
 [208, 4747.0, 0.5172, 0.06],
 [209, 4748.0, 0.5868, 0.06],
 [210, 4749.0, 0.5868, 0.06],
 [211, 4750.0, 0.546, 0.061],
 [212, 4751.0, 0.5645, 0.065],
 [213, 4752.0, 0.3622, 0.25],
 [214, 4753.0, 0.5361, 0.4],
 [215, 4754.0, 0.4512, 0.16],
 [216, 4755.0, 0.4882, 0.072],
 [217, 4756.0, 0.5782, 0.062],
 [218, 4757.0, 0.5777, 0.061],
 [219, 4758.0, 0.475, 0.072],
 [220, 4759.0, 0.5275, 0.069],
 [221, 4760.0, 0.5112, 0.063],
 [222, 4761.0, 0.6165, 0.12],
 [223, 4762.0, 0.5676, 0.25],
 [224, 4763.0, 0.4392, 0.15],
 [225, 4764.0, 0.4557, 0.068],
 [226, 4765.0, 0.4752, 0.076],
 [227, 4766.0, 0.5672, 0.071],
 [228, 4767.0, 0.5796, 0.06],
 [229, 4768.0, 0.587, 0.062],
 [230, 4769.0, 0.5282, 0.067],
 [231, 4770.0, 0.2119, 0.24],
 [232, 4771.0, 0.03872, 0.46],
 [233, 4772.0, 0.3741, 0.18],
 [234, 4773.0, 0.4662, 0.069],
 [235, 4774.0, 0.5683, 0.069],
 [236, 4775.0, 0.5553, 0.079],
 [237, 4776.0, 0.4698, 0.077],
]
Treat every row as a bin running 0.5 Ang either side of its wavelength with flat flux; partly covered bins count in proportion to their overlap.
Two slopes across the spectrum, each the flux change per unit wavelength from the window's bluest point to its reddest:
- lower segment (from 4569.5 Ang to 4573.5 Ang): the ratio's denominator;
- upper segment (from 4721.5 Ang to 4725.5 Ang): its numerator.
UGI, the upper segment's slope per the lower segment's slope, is -5.5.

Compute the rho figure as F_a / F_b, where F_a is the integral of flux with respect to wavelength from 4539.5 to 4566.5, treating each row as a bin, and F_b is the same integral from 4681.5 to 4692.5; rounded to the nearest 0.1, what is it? 2.5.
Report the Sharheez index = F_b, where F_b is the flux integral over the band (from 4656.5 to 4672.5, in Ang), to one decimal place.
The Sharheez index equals 8.4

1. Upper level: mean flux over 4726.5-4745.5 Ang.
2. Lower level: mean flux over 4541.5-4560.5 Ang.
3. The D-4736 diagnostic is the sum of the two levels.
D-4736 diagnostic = 1.04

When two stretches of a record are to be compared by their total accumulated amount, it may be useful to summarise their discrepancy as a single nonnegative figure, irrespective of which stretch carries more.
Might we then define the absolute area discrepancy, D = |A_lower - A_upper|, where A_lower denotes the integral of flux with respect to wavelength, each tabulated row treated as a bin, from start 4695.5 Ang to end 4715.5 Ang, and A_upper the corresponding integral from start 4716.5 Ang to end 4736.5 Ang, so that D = 1.1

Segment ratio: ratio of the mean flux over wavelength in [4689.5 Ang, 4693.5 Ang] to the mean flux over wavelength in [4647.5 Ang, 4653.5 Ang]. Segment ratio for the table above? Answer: 0.94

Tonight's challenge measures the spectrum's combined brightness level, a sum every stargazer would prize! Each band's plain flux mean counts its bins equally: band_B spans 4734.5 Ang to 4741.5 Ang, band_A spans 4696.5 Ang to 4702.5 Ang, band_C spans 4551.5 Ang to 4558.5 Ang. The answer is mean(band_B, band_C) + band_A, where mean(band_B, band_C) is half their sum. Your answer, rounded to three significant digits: 1.00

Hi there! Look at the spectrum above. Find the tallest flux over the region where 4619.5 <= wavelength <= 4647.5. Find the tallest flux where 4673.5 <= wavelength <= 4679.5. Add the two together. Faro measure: 1.44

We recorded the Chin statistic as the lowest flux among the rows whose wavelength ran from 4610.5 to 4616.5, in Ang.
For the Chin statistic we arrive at 0.3261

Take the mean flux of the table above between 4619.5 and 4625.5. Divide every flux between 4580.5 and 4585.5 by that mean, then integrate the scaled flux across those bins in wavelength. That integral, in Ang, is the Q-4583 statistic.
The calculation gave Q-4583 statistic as 4.67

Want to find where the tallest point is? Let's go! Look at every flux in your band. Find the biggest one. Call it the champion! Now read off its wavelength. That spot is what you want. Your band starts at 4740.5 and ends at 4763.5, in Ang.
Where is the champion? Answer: 4761.0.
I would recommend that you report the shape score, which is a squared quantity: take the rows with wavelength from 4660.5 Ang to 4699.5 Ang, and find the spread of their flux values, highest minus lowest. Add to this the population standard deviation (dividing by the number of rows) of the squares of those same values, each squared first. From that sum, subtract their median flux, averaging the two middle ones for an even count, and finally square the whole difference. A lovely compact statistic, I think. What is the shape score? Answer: 0.17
